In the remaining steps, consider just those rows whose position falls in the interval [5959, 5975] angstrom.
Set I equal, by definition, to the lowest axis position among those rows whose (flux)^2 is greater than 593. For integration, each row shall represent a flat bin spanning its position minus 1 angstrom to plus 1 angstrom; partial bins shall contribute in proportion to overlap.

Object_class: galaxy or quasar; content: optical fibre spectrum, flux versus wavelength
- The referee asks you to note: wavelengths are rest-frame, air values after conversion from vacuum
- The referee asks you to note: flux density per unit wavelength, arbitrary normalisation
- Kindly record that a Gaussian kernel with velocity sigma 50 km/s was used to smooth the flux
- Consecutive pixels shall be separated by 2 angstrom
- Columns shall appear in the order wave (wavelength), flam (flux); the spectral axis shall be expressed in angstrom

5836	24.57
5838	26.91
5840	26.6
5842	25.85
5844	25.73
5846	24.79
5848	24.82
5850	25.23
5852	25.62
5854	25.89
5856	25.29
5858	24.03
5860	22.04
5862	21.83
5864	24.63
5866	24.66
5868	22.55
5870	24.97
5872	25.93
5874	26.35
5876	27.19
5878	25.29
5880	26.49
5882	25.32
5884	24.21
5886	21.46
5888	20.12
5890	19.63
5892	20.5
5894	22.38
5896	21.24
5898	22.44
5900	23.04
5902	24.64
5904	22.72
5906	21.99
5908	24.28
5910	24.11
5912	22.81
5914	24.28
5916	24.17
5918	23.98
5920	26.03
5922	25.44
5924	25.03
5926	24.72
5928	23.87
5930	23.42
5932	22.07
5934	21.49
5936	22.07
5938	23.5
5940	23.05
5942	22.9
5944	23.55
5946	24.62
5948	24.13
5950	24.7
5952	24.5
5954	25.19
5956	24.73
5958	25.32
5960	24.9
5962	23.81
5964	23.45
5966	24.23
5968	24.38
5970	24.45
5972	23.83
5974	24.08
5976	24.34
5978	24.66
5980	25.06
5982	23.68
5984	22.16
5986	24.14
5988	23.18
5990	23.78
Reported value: 5960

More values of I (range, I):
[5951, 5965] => 5952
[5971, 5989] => 5978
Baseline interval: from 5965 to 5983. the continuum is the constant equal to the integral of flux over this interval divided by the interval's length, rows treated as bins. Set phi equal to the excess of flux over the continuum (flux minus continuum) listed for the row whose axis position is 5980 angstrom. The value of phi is 0.8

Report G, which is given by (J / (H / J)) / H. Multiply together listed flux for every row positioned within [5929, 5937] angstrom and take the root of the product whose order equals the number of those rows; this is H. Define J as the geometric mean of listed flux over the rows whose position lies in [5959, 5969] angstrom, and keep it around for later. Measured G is 1.18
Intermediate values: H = 22.3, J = 24.1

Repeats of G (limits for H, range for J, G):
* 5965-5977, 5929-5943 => 0.87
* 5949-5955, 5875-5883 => 1.10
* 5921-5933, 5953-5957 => 1.08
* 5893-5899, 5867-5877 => 1.33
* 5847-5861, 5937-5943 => 0.88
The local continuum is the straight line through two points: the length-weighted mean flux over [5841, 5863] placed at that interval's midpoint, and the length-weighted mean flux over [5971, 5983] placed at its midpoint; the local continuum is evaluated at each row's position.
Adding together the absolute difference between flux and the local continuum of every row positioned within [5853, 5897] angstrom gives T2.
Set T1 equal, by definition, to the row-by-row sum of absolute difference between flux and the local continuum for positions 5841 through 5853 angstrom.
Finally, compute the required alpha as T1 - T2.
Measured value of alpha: -38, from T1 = 4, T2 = 42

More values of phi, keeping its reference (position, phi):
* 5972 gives -0.5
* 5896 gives -3.1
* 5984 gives -2.1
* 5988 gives -1.1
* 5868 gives -1.8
